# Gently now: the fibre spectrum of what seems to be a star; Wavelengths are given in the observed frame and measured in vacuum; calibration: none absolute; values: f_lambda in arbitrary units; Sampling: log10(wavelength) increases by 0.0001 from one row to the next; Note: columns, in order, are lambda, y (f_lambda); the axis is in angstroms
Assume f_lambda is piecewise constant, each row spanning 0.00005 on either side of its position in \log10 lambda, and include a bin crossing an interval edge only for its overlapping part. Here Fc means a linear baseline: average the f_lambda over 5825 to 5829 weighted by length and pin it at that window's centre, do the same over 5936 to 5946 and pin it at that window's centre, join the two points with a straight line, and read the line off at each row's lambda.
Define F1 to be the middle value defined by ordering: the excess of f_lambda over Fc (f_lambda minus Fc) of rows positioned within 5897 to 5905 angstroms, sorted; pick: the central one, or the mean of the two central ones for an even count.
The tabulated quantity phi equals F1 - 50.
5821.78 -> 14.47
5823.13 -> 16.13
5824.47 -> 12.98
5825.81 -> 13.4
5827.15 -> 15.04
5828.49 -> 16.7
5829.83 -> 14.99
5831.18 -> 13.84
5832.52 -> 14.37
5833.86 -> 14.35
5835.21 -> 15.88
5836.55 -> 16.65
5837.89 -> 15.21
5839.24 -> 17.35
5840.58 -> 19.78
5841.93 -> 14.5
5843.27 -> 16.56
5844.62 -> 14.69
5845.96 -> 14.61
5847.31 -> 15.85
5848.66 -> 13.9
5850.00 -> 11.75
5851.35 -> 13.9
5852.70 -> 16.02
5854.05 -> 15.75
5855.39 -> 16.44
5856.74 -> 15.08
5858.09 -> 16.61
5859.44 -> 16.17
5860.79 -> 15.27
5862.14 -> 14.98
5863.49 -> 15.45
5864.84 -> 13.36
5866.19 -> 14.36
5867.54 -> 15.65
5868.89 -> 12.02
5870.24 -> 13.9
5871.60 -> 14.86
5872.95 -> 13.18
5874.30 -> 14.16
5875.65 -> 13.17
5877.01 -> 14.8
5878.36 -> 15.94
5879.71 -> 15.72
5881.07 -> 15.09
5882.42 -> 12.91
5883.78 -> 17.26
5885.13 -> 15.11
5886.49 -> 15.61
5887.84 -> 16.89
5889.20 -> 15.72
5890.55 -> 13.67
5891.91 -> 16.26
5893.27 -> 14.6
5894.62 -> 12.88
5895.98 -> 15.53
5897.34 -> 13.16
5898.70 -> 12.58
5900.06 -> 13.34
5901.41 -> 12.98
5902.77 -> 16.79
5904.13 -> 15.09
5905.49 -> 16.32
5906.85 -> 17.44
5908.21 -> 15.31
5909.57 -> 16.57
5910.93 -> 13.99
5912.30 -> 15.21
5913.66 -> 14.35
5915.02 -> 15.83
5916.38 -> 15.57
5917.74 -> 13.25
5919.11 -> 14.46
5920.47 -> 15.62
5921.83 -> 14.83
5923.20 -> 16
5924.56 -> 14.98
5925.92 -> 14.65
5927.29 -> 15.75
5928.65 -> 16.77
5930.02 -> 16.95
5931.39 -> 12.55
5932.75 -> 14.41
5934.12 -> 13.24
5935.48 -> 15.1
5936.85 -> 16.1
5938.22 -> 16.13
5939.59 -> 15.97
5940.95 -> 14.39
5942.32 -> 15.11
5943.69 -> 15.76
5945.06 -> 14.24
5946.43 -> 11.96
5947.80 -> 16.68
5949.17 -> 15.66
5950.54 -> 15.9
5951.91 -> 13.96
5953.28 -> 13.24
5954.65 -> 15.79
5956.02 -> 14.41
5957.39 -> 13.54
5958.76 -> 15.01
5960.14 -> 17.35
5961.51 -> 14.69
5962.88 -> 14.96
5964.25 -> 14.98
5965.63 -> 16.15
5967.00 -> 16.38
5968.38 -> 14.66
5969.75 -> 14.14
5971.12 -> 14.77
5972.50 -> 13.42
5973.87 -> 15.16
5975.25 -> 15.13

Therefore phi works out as -51.9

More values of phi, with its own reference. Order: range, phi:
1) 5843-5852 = -50.4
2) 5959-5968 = -49.8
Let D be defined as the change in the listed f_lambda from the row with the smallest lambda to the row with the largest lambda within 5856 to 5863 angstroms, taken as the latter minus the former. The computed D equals -0.1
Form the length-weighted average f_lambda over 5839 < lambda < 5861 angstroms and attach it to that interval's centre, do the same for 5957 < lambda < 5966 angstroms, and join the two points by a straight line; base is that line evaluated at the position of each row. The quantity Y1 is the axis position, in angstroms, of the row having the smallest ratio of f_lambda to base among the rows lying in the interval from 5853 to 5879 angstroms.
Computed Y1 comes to 5868.89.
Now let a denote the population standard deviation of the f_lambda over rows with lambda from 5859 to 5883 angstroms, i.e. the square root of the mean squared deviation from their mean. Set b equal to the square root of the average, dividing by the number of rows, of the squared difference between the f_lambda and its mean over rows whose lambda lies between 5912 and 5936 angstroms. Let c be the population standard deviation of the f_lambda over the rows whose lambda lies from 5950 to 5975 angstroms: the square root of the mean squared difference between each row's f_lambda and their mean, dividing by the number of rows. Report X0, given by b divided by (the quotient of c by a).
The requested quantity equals 1.24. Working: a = 1.2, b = 1.14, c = 1.06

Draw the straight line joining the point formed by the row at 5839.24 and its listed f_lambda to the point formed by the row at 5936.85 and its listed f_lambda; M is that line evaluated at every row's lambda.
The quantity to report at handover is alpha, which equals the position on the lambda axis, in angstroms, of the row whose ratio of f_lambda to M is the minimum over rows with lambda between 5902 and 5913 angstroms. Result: 5910.93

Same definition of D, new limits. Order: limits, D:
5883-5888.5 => -0.4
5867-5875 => -1.5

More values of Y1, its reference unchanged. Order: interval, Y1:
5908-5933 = 5931.39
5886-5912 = 5898.70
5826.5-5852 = 5850.00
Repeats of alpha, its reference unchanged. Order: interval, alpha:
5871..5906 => 5898.70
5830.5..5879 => 5850.00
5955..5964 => 5957.39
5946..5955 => 5946.43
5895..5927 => 5898.70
